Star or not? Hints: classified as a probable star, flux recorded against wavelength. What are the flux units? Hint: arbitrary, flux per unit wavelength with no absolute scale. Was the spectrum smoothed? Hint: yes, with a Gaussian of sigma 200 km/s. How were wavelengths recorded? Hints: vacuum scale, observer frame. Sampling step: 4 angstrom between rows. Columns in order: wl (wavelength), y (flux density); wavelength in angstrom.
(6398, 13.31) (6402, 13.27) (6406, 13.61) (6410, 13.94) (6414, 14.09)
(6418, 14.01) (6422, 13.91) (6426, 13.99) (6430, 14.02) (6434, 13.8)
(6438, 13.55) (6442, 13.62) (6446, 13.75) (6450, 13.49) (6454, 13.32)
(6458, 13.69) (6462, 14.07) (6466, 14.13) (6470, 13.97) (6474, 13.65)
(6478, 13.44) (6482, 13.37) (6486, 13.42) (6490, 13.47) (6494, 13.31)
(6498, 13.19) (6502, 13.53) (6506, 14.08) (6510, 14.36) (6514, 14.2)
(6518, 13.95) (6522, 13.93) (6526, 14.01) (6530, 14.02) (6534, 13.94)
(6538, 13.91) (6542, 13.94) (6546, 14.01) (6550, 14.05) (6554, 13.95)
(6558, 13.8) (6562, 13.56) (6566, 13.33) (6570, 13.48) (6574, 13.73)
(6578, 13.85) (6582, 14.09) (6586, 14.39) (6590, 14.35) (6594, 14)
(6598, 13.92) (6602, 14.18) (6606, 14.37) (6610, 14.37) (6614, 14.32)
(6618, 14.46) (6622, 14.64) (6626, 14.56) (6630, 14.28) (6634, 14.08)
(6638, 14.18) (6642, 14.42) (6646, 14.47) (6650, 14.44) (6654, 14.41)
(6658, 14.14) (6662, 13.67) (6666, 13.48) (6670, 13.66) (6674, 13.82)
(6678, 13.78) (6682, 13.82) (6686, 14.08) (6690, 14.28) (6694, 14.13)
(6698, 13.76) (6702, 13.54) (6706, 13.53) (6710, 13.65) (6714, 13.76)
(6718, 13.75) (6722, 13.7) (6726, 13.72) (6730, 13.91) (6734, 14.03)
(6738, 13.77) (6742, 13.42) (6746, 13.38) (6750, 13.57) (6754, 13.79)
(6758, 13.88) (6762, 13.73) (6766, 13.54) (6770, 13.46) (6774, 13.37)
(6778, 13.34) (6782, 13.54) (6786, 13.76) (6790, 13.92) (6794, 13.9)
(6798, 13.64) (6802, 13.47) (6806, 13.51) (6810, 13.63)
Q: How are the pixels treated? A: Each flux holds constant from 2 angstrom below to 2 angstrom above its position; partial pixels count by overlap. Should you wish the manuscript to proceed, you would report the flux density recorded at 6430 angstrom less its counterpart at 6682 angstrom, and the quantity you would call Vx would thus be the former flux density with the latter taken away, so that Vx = 0.2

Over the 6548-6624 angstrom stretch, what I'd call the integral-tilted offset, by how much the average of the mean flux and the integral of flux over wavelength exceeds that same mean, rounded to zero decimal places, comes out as 527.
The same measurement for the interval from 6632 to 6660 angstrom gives 193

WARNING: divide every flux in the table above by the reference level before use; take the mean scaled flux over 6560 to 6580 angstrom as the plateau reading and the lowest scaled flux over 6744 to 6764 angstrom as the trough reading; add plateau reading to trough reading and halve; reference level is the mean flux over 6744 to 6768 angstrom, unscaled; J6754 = 0.99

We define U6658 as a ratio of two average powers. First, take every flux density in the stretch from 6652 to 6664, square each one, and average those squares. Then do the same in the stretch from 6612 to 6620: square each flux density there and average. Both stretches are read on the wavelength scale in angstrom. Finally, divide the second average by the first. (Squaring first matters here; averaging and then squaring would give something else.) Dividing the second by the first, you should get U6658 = 1.05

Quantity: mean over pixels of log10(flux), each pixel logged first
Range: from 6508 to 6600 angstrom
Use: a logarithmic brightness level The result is 1.14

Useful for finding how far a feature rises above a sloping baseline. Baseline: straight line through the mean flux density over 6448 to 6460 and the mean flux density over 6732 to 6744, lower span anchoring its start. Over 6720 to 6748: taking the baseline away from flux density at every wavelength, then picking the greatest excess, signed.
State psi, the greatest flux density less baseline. 0.29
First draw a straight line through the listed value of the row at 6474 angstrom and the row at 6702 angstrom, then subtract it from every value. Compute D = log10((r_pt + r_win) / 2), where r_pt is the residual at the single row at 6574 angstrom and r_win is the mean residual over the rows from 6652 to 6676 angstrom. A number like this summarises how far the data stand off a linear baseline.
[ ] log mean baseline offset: -0.66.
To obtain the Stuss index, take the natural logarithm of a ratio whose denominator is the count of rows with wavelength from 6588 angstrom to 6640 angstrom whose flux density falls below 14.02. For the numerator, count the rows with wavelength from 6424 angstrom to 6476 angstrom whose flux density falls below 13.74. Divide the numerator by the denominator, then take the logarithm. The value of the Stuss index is 1.1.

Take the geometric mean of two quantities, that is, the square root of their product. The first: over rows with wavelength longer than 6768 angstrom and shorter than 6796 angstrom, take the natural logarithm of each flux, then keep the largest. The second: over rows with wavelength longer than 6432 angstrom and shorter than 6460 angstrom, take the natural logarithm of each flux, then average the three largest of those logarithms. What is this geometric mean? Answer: 2.63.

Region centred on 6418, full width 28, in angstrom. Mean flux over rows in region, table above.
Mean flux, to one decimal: 13.9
